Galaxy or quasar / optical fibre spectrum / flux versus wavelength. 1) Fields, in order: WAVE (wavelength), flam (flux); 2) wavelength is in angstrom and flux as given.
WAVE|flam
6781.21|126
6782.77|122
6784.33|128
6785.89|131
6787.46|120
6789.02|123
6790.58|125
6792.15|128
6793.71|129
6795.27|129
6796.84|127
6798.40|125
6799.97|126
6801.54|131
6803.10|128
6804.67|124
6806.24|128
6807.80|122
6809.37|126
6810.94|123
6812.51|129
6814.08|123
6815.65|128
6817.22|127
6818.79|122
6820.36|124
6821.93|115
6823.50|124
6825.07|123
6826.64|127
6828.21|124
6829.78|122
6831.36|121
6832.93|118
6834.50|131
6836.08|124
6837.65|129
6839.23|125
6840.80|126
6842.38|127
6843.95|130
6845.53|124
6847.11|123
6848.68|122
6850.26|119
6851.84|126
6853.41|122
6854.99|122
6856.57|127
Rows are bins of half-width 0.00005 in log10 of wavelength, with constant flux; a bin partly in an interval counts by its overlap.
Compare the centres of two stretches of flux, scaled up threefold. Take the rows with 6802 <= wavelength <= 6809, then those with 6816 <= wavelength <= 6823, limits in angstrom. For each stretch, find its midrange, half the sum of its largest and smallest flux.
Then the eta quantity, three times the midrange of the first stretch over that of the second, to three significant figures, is 3.10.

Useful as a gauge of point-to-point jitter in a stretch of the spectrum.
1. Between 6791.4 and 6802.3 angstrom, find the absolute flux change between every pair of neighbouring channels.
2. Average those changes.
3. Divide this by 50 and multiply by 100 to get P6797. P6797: 3.7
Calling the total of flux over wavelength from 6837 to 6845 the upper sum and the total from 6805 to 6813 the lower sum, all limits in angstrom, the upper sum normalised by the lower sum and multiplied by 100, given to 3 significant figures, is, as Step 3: 101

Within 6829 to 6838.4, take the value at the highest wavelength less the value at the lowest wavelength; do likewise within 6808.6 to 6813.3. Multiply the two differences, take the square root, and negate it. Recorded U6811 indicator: -4.6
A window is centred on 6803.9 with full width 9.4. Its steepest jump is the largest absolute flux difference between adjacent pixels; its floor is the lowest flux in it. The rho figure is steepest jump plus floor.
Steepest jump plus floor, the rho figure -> 128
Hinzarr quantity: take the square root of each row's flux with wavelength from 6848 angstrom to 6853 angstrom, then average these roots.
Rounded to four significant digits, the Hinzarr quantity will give 11.06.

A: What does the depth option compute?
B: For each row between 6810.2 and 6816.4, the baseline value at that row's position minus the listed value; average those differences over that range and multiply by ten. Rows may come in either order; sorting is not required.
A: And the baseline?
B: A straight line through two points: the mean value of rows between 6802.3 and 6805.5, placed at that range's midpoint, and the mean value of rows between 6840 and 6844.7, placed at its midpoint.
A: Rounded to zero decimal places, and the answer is 7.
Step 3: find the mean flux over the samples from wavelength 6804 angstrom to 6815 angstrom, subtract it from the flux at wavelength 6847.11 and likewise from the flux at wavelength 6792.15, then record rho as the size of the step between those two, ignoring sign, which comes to 5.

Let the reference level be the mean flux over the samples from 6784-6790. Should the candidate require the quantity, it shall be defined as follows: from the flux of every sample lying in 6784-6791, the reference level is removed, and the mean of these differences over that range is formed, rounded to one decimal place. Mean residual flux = -0.1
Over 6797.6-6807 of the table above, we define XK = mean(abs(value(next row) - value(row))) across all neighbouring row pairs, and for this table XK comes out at 3.4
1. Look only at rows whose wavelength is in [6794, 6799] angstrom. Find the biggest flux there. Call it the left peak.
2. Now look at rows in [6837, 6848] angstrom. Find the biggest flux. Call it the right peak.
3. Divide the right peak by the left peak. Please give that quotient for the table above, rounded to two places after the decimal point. 1.01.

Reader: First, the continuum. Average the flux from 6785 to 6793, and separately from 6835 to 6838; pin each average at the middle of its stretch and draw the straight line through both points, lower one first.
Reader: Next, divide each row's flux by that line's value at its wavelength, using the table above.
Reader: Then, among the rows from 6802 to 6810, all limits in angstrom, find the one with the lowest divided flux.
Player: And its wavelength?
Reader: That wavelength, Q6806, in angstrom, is 6807.80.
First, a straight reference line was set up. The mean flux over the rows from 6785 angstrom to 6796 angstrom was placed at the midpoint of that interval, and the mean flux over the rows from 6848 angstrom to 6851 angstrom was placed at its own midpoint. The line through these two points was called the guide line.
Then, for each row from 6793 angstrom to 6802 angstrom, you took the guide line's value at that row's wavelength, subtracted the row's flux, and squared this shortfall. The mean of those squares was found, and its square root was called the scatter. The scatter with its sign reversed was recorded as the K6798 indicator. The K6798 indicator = -2.9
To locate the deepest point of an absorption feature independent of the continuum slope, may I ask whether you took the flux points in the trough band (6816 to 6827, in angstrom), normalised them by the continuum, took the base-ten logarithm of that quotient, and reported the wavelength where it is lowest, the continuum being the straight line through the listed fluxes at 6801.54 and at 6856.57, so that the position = 6821.93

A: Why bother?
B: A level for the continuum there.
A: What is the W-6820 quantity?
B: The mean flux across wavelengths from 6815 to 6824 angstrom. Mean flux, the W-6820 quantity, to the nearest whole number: 123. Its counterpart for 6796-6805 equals 127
